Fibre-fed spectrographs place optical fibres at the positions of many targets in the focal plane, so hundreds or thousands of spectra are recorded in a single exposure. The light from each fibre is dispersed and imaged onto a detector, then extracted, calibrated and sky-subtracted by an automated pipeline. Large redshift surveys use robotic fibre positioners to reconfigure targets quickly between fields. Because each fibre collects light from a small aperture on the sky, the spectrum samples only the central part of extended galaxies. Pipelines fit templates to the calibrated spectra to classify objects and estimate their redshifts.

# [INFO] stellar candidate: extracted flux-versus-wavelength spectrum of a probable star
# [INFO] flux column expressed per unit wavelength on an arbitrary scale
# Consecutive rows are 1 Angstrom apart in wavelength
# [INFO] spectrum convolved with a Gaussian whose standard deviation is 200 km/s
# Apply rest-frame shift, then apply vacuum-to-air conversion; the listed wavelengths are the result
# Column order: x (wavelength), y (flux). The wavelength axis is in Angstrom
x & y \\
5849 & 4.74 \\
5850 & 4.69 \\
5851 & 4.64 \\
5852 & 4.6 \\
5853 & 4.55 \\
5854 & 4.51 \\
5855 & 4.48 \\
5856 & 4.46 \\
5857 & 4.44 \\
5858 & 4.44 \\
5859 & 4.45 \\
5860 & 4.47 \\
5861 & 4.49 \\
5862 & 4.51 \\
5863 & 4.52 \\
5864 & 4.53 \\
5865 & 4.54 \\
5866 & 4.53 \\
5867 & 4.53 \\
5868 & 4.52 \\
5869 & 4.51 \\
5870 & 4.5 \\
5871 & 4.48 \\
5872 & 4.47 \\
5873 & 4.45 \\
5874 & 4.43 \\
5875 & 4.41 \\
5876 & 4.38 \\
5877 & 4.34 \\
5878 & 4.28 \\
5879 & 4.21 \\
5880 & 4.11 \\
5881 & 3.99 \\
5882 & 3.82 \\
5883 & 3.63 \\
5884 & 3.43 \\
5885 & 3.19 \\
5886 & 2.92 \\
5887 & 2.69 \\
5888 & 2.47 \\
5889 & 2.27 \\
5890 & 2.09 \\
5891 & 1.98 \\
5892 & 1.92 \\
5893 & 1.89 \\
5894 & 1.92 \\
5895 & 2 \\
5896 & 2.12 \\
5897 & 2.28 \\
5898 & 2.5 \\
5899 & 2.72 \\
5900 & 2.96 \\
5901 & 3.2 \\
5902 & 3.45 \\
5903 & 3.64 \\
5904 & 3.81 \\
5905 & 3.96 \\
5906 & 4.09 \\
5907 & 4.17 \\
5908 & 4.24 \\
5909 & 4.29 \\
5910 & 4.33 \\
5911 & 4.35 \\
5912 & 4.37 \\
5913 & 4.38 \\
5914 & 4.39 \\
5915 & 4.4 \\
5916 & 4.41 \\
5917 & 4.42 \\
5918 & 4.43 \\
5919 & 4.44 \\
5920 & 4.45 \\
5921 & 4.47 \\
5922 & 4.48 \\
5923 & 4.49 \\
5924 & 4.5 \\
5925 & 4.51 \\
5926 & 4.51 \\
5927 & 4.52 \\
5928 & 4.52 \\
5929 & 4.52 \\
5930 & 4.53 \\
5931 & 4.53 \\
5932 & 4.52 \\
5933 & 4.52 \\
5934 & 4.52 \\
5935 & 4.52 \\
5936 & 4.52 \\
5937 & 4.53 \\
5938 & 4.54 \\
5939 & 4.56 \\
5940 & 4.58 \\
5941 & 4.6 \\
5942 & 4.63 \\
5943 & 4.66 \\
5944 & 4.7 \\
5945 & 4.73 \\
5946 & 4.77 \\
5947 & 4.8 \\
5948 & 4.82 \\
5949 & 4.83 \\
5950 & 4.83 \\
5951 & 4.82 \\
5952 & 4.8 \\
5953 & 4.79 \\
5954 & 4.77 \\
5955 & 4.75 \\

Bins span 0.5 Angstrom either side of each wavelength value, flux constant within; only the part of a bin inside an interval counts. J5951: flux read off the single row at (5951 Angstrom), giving 4.82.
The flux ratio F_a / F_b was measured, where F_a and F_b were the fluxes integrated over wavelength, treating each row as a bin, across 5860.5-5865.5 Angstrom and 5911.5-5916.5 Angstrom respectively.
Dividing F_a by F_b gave 1.03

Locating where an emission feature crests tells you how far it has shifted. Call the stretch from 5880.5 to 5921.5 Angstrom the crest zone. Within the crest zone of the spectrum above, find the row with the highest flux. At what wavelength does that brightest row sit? 5921 Angstrom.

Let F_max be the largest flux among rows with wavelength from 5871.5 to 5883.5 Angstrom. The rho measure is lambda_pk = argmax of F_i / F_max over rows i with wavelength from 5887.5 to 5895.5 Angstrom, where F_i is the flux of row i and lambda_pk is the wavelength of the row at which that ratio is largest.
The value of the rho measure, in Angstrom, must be 5888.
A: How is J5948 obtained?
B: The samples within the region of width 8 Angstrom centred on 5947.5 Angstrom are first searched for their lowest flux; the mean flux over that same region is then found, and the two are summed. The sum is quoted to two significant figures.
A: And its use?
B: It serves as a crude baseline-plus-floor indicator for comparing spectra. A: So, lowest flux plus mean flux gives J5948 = 9.5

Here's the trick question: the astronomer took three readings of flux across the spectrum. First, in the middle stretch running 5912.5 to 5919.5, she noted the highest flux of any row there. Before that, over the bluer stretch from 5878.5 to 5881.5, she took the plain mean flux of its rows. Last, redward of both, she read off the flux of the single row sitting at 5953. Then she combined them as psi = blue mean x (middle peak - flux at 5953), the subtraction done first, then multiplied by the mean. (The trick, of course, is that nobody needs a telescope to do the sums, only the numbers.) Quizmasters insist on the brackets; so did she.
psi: -1.4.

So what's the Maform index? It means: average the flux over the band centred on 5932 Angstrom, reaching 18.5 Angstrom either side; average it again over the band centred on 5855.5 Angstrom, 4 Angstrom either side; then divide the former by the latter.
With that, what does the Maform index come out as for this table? 1.0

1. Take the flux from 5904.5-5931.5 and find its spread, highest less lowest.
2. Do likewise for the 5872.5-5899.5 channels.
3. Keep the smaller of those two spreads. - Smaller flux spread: 0.570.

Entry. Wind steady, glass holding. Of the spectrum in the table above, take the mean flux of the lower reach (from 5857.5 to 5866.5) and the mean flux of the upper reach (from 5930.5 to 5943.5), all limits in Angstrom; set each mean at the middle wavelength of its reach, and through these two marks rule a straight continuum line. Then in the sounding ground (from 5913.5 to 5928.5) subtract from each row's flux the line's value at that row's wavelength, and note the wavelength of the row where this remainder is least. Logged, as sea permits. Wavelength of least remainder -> 5914 Angstrom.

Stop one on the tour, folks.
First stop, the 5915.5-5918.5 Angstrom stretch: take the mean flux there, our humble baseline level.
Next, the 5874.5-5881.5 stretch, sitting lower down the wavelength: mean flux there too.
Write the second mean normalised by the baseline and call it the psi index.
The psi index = 0.961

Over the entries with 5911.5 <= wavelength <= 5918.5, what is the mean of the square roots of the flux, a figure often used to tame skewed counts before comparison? 2.10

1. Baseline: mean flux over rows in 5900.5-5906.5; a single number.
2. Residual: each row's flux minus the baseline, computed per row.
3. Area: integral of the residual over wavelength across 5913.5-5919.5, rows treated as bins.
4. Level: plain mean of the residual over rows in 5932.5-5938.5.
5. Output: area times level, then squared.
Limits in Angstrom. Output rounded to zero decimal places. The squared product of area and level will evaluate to 13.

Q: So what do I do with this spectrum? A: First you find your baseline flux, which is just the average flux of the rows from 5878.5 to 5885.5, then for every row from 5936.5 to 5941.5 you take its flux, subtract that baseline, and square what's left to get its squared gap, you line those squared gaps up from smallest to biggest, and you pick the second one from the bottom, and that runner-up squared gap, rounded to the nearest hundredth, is 0.60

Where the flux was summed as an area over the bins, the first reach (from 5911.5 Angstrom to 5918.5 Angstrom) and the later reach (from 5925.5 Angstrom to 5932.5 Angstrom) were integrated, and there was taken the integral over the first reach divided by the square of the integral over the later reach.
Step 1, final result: 0.031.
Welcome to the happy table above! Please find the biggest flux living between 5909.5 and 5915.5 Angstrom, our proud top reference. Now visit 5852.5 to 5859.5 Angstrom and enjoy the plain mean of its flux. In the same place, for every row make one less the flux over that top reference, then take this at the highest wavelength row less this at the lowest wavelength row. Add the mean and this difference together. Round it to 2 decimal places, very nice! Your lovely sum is 4.50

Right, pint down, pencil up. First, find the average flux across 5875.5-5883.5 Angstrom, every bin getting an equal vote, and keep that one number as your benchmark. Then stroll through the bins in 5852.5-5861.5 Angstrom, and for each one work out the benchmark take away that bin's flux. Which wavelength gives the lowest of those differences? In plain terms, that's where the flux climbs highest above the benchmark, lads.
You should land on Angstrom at 5853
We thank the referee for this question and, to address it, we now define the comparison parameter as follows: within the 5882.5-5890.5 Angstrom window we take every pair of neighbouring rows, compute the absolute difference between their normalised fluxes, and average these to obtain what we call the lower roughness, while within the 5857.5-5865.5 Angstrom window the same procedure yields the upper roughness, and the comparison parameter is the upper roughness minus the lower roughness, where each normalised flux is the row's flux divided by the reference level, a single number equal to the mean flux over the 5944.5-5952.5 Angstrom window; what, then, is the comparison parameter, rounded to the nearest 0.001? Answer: -0.043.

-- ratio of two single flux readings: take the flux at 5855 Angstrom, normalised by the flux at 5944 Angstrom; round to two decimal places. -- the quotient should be 0.95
